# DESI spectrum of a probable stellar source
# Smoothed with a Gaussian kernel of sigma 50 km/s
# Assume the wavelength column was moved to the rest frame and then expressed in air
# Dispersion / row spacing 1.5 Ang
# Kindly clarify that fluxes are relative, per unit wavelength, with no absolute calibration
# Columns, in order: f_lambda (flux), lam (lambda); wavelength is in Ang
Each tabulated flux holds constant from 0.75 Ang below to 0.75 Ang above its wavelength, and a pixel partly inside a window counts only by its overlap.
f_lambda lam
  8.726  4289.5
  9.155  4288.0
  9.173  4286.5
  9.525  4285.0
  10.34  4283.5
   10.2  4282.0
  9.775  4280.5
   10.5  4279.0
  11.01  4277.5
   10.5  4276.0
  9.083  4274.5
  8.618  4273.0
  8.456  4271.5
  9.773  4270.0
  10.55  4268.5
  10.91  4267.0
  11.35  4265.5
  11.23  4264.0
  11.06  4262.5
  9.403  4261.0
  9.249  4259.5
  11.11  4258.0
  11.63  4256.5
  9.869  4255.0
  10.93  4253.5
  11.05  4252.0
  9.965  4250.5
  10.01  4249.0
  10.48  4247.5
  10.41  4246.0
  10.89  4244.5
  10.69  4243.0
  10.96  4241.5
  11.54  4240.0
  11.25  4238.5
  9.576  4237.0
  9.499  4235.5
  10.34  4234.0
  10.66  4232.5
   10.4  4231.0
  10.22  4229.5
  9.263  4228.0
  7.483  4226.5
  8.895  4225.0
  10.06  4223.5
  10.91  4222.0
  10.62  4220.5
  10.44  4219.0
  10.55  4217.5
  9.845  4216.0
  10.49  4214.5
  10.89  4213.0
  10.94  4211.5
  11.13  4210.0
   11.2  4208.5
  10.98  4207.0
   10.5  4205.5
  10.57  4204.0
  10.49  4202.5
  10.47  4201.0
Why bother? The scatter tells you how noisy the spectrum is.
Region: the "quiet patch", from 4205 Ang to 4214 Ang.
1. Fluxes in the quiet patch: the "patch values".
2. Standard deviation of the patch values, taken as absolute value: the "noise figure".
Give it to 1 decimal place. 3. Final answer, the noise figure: 0.2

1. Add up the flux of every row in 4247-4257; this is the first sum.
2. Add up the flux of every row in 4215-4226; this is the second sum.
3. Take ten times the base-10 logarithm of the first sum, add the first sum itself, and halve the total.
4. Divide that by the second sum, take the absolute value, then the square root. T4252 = 0.81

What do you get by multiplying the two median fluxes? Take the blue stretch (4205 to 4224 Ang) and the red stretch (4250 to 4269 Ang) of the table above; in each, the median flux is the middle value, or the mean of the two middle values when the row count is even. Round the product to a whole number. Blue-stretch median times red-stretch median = 116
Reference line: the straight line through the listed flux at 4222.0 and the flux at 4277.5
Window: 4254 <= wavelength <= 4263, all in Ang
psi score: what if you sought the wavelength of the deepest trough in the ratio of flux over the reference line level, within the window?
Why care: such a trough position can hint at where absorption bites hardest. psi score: 4259.5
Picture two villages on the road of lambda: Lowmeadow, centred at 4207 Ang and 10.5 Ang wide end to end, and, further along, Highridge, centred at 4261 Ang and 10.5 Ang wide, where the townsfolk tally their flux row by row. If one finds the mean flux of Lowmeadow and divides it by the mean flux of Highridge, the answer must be 1.01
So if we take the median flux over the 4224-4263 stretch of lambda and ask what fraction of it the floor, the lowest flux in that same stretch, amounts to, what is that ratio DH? 0.72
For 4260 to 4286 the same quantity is 0.82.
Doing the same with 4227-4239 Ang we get 0.90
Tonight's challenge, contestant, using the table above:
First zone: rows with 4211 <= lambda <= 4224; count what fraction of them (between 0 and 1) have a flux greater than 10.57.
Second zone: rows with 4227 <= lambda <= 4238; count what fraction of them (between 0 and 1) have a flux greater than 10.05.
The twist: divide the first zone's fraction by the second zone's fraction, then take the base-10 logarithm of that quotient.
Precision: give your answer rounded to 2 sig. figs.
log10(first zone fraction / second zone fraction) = -0.11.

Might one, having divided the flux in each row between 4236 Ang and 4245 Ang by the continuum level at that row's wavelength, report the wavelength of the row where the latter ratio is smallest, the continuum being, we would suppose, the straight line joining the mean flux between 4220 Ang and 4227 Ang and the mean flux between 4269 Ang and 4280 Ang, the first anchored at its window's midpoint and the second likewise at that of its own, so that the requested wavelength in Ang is 4237.0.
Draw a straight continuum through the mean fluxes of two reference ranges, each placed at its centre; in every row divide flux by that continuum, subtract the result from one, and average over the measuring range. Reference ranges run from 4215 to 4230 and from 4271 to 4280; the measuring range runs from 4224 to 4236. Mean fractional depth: 0.022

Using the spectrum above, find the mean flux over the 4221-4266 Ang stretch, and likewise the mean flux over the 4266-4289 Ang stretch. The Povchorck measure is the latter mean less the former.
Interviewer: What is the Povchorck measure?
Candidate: -0.5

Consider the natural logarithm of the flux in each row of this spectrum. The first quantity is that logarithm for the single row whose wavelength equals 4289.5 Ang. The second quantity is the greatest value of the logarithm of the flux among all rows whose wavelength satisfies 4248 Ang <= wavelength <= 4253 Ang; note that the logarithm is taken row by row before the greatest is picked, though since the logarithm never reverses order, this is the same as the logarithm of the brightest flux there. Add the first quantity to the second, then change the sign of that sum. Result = -4.57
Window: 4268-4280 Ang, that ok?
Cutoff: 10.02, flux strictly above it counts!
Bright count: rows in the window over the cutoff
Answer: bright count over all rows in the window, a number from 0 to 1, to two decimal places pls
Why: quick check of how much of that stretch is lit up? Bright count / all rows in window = 0.50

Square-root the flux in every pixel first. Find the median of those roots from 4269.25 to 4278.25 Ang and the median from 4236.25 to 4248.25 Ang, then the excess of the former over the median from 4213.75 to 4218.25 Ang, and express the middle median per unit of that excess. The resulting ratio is -19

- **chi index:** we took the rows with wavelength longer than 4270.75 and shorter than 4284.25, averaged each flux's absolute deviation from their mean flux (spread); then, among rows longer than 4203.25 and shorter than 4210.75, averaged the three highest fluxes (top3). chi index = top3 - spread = 10.3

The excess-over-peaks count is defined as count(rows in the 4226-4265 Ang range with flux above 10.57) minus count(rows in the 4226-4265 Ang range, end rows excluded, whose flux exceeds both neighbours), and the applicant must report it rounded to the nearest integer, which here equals 6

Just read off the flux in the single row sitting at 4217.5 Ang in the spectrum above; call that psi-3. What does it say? 10.55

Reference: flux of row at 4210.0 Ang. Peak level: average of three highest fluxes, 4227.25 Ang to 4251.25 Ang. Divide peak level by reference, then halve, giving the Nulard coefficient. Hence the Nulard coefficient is 0.505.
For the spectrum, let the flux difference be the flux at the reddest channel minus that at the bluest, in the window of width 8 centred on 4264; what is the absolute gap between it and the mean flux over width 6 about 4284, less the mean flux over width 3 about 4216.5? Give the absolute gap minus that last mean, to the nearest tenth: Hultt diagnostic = -1.9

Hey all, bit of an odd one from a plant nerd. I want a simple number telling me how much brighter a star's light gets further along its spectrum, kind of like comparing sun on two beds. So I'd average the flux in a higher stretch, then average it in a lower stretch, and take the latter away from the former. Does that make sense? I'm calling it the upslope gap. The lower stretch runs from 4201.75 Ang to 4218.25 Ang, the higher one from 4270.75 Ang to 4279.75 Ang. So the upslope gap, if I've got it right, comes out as -1.0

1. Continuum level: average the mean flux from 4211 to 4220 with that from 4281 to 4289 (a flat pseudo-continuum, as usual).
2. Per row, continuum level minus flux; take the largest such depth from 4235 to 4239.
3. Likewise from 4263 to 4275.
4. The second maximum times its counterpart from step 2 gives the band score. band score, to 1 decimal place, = 1.0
